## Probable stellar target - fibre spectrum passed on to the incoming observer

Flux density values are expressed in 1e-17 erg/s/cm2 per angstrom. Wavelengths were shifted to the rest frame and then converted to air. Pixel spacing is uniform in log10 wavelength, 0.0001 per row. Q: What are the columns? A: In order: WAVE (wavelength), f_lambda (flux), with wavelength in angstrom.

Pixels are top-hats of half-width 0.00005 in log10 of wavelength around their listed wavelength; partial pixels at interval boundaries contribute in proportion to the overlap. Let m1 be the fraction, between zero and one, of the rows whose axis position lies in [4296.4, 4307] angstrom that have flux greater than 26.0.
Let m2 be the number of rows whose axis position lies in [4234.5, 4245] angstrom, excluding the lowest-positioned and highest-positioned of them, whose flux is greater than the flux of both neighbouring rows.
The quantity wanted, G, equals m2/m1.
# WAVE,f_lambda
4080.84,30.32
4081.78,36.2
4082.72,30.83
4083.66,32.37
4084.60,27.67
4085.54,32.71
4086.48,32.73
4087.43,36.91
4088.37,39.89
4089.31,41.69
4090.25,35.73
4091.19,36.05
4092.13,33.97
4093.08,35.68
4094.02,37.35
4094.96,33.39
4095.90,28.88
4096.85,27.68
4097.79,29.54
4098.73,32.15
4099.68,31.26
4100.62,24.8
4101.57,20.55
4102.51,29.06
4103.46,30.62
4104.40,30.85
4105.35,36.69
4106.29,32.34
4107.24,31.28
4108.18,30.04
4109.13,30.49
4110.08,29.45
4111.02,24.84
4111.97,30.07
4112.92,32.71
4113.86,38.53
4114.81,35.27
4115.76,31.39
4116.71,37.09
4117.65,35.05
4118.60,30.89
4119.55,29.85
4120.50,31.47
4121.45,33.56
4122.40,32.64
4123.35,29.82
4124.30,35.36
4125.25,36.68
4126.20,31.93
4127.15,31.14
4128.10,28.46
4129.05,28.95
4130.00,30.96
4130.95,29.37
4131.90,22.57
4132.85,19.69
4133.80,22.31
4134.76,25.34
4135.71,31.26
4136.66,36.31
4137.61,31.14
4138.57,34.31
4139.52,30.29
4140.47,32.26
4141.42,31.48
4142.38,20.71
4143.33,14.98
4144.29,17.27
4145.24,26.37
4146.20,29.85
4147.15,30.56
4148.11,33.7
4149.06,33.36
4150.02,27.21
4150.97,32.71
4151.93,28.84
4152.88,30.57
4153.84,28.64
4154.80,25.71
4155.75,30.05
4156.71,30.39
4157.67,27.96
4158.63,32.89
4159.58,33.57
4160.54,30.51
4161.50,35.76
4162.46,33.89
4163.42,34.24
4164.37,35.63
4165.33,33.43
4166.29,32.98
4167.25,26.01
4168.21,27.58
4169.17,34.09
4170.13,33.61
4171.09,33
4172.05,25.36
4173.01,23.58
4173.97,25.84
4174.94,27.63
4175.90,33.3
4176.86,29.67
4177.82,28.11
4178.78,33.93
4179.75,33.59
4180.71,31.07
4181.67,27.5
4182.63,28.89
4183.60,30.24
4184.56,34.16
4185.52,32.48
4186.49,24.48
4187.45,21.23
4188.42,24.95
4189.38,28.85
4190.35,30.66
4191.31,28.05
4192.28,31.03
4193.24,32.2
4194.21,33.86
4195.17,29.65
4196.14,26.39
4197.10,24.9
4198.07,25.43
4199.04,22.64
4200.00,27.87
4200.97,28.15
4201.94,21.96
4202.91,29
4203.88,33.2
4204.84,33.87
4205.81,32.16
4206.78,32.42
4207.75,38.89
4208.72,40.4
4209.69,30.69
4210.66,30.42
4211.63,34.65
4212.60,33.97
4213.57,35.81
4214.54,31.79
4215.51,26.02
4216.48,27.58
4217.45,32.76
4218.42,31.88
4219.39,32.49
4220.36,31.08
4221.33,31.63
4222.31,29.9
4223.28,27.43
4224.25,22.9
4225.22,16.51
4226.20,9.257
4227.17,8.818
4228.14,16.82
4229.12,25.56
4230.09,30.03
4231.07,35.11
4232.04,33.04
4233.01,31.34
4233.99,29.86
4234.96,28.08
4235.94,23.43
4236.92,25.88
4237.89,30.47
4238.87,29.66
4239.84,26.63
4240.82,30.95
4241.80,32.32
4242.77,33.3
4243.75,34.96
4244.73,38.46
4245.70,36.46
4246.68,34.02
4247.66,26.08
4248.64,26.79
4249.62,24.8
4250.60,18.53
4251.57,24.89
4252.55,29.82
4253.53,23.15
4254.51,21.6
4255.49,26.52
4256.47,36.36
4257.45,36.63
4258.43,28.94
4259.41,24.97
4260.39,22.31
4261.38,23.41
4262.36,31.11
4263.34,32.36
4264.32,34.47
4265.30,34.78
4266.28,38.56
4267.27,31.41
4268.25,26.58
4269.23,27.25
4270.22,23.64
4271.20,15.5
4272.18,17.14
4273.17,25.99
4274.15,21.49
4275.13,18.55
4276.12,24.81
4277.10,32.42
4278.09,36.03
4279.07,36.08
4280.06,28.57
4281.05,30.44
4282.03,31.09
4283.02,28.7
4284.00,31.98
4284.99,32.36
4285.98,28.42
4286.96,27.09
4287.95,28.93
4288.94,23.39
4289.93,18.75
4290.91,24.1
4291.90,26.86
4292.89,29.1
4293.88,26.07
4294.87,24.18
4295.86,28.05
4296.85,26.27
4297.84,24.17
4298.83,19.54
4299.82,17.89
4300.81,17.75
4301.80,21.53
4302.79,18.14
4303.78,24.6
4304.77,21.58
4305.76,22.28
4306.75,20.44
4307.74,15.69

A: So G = 11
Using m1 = 0.1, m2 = 1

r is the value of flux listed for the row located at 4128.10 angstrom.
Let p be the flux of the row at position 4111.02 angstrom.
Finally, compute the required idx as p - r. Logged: -4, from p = 24.84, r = 28.46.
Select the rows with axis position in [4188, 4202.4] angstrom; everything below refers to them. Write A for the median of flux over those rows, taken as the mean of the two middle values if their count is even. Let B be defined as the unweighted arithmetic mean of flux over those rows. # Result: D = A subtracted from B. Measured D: -0.3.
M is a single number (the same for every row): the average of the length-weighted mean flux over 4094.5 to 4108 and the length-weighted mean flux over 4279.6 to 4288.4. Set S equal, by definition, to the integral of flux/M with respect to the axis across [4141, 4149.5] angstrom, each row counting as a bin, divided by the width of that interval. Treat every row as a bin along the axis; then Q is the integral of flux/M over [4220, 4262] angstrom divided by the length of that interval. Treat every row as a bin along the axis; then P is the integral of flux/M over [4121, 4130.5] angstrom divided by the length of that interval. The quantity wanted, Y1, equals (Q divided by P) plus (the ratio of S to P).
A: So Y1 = 1.68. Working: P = 1.07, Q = 0.92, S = 0.88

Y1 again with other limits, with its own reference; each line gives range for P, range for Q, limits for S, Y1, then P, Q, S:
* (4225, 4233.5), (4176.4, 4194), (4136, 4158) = 2.53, 0.78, 0.99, 0.97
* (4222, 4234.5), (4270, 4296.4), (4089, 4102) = 2.41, 0.81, 0.89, 1.07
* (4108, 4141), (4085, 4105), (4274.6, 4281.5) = 2.00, 1.04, 1.09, 0.99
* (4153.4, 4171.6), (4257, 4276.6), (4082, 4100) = 1.92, 1.06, 0.90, 1.12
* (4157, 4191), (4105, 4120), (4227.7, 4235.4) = 2.02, 1.02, 1.08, 0.97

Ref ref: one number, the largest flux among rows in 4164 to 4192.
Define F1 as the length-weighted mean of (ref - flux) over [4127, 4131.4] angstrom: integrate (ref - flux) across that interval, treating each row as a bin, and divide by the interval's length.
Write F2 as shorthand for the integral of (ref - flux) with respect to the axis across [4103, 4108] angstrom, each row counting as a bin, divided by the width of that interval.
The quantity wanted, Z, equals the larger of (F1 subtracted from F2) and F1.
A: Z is 6.0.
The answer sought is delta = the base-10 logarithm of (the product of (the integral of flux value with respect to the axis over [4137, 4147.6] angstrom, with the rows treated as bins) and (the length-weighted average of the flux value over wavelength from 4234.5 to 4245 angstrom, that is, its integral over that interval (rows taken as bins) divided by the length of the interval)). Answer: 3.94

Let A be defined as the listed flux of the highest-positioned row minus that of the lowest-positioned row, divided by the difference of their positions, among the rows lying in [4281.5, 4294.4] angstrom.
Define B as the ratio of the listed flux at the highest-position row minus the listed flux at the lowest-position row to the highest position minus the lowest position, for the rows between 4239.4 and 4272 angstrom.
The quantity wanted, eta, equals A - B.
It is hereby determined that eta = -0.07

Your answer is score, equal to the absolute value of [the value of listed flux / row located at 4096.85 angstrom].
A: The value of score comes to 28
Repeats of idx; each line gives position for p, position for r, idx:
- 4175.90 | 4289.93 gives 15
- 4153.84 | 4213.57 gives -7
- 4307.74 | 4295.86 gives -12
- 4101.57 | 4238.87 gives -9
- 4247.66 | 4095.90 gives -3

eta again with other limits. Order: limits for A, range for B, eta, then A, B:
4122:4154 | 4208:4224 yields 0.76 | -0.13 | -0.9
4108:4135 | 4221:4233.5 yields -0.15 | -0.18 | 0.0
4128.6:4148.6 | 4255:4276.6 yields 0.33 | 0.25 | -0.1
